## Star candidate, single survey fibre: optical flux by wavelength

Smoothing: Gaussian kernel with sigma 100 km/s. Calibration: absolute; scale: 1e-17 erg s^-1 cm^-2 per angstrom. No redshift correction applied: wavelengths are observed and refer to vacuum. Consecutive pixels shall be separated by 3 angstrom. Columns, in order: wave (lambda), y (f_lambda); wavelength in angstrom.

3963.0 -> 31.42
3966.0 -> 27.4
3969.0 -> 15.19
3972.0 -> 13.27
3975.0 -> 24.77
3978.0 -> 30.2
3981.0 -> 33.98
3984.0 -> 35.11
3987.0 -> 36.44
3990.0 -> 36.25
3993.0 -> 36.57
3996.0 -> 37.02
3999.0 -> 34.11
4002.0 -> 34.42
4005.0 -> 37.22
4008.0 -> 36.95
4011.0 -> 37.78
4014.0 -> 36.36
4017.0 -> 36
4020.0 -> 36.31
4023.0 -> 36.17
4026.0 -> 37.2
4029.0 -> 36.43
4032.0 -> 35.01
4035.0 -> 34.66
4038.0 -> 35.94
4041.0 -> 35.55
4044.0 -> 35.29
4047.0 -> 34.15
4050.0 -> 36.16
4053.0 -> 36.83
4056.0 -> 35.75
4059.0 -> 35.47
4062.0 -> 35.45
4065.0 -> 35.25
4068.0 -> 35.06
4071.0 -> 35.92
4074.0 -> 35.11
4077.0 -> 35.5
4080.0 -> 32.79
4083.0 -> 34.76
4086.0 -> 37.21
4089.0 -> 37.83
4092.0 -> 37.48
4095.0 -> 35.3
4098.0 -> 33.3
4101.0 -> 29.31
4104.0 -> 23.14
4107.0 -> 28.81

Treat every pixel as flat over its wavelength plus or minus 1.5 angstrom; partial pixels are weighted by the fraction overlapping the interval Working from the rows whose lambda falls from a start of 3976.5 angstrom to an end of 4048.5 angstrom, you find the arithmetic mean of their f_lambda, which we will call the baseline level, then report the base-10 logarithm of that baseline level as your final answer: 1.552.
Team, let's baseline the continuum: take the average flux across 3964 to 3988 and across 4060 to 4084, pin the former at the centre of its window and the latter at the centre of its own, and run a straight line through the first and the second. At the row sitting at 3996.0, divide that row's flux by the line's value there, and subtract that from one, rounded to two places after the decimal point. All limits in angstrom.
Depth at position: -0.29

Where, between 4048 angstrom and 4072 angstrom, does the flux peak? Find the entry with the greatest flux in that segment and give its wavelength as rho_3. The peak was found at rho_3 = 4053.0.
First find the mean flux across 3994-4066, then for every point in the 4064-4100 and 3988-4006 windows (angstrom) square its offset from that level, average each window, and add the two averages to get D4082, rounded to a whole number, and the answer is 4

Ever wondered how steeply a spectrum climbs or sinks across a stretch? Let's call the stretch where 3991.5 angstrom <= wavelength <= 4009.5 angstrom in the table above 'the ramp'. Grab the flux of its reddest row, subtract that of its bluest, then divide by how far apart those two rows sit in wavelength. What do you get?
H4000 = 0.03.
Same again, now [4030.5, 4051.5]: 0.06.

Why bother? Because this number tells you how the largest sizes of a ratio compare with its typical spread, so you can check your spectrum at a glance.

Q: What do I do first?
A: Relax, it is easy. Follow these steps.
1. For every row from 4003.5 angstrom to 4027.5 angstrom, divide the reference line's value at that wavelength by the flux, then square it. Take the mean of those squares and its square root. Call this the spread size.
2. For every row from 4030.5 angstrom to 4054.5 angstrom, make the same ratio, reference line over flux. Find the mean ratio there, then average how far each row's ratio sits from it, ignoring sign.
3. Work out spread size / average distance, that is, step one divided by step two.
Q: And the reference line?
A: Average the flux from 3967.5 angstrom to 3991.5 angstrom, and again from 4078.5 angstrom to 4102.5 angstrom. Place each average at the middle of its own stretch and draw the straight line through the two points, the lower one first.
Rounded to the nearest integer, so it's 60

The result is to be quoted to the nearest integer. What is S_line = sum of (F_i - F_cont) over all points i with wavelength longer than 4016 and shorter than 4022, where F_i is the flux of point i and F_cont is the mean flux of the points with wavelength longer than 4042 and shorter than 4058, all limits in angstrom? 1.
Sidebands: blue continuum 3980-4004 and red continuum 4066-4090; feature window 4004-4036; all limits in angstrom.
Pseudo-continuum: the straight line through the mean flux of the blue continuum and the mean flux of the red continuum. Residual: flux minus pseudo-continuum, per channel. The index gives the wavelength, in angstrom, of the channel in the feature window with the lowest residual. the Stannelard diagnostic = 4035.0 angstrom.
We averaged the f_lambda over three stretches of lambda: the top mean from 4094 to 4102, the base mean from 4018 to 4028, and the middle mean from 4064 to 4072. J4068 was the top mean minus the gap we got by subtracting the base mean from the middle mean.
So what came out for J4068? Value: 33.8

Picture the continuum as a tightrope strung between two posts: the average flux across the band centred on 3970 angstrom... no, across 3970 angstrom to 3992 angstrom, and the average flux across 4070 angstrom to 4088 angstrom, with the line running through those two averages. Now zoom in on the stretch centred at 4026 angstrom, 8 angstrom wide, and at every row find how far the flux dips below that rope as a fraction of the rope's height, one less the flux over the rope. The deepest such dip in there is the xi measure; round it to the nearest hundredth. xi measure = -0.12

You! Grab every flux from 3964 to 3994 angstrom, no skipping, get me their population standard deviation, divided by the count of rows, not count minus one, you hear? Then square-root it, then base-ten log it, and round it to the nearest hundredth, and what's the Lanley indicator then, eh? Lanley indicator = 0.46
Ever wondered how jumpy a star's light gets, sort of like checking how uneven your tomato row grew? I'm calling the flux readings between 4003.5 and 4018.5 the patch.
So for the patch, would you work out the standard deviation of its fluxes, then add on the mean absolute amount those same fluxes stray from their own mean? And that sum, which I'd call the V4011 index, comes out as 1.2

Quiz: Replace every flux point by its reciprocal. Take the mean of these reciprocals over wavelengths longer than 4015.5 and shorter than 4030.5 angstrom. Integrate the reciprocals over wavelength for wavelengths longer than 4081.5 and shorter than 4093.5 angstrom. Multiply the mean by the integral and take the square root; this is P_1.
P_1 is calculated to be 0.095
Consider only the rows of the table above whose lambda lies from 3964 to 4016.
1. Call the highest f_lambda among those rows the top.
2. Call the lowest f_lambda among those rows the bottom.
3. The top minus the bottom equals 24.5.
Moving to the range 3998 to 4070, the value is 3.7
